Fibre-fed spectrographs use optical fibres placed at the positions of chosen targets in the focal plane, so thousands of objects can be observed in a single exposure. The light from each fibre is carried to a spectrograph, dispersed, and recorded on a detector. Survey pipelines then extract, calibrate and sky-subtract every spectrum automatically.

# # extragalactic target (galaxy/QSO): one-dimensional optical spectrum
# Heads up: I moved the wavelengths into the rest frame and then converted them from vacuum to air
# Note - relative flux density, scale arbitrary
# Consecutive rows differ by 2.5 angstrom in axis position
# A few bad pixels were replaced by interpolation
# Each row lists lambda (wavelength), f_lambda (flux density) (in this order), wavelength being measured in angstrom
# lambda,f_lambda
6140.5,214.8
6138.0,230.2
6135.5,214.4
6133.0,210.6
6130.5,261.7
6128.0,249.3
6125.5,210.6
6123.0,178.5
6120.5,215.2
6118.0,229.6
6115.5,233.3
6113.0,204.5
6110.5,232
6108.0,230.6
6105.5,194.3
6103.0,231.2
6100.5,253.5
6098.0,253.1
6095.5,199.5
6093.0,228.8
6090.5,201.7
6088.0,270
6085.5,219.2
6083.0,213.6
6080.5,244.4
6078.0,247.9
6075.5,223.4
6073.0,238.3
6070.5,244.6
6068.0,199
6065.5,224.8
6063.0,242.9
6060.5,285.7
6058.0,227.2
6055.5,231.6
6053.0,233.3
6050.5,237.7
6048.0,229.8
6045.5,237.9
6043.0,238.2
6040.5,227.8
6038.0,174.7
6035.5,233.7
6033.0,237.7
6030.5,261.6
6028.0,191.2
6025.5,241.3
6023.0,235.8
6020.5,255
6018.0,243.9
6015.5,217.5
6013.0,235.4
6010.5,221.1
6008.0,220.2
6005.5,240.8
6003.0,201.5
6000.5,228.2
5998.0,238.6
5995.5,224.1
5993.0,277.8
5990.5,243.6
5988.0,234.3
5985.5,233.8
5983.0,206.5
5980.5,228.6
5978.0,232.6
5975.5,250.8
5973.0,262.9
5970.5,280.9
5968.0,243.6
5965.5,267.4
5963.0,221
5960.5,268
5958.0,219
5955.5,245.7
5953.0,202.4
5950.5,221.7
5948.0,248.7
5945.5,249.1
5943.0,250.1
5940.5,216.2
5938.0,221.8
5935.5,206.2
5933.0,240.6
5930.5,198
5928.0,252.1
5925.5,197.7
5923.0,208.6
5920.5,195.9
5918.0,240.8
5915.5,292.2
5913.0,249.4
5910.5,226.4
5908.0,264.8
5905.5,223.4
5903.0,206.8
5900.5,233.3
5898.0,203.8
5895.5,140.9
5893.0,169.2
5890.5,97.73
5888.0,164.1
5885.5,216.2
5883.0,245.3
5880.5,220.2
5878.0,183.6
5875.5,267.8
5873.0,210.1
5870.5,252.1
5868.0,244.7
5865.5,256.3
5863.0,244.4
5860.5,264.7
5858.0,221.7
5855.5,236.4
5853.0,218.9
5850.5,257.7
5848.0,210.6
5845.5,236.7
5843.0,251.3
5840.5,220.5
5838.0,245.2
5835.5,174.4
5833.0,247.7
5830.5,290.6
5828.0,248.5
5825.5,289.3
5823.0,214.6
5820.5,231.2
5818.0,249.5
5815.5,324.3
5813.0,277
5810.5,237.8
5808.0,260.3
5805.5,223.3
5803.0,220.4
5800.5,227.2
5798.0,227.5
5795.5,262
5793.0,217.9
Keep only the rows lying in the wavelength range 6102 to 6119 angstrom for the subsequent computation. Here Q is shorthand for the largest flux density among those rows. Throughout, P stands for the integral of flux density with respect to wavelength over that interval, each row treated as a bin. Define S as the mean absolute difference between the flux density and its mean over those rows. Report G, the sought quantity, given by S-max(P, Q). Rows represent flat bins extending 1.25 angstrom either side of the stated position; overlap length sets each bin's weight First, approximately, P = 3774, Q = 233.3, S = 13.0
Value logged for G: -3761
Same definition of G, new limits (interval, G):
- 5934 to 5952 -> -4129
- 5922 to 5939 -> -3687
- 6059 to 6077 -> -4247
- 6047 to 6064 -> -4089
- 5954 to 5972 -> -4461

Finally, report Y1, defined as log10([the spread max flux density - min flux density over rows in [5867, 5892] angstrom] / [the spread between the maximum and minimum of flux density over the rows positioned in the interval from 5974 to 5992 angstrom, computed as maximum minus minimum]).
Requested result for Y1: 0.6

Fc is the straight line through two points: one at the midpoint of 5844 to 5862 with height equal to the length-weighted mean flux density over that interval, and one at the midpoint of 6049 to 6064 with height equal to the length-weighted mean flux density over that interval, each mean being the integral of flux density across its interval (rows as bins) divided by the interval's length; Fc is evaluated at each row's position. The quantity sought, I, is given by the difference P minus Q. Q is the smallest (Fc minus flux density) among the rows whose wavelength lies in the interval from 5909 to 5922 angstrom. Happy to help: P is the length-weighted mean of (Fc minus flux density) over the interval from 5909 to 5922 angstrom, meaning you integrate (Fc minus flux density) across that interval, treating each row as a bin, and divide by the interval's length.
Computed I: 51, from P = -3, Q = -54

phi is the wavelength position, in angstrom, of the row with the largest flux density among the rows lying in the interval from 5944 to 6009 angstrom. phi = 5970.5 angstrom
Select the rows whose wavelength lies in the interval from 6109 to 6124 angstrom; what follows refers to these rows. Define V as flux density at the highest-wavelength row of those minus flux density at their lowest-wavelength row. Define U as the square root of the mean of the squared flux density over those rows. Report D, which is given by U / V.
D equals -4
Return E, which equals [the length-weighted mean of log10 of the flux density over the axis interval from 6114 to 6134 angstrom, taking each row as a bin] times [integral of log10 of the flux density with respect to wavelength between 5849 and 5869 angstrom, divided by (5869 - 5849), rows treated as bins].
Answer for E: 5.59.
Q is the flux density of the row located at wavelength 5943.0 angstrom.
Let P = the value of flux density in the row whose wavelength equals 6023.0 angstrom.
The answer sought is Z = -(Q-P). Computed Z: -14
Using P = 235.8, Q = 250.1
